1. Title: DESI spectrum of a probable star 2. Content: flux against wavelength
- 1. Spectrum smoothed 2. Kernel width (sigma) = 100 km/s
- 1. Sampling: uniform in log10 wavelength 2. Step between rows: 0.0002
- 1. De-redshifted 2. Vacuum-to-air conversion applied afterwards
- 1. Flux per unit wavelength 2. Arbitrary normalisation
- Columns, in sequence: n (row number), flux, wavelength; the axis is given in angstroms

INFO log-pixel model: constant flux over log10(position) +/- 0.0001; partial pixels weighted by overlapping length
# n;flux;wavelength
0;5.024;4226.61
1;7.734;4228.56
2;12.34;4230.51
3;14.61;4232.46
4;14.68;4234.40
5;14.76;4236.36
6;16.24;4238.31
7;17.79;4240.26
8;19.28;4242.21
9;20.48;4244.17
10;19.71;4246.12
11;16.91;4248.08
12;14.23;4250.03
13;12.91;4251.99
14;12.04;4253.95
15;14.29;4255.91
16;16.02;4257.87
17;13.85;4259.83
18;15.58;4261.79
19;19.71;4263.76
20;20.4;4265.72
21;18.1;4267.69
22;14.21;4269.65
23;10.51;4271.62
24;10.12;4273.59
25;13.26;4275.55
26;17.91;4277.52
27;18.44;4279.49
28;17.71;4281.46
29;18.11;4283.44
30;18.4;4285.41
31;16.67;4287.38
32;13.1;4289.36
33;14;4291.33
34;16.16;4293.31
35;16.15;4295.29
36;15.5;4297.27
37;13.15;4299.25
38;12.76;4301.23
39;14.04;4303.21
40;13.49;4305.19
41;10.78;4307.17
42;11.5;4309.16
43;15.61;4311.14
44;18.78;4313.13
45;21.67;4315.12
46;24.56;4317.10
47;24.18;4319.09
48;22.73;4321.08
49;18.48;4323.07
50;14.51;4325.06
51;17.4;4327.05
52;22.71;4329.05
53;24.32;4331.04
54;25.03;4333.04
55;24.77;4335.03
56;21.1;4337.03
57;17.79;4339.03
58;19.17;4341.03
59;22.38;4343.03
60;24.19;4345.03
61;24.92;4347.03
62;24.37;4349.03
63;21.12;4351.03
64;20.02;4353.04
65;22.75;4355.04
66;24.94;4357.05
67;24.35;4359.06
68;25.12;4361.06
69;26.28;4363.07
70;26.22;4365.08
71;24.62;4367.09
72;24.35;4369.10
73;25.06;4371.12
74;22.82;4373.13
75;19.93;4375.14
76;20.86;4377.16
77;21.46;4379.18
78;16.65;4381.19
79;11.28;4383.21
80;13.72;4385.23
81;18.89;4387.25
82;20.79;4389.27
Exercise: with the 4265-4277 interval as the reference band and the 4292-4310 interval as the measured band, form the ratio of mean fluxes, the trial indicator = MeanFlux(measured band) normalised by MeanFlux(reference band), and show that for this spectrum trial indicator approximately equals 0.95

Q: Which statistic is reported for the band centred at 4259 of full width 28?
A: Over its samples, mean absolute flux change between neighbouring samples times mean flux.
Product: 36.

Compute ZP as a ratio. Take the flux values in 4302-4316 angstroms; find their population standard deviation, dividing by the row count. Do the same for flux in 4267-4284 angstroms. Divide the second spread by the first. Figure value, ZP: 0.89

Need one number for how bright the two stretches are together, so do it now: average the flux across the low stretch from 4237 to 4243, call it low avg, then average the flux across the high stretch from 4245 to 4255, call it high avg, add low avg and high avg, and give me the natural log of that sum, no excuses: 3.49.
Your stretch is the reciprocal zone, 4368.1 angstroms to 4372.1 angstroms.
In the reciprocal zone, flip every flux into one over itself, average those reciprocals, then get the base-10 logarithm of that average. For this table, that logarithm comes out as -1.39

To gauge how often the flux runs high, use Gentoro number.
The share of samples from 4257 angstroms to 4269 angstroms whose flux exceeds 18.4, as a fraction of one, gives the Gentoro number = 0.3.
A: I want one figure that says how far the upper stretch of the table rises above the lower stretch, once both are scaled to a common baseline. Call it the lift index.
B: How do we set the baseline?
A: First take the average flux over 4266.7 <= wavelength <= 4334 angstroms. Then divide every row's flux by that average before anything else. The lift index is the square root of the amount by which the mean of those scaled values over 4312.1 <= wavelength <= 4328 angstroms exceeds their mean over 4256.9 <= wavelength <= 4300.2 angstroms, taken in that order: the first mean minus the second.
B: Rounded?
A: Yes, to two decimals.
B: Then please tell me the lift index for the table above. 0.52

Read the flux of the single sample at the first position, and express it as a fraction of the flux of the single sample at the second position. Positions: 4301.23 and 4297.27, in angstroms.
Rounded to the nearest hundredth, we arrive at 0.82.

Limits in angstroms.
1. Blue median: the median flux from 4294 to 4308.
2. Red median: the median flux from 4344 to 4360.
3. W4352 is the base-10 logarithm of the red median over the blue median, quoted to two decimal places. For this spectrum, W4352 0.26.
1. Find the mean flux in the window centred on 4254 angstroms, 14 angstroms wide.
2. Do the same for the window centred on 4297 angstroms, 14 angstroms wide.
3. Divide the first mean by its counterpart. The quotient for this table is 0.99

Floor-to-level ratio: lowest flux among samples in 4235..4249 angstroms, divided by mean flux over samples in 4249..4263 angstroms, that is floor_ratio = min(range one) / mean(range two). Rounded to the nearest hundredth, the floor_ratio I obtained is 1.04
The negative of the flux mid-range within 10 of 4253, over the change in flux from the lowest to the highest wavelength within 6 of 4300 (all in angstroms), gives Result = 6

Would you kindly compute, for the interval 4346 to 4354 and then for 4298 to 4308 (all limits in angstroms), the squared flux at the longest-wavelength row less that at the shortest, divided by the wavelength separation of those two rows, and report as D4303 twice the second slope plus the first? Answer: -51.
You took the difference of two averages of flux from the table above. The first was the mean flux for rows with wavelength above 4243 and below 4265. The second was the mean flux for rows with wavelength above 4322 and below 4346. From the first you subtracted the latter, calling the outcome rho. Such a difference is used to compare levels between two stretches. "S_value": -5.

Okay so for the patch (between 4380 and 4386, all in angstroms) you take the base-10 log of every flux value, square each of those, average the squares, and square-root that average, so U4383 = 1.14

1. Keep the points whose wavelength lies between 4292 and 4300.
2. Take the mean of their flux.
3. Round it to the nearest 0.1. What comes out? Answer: 15.2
